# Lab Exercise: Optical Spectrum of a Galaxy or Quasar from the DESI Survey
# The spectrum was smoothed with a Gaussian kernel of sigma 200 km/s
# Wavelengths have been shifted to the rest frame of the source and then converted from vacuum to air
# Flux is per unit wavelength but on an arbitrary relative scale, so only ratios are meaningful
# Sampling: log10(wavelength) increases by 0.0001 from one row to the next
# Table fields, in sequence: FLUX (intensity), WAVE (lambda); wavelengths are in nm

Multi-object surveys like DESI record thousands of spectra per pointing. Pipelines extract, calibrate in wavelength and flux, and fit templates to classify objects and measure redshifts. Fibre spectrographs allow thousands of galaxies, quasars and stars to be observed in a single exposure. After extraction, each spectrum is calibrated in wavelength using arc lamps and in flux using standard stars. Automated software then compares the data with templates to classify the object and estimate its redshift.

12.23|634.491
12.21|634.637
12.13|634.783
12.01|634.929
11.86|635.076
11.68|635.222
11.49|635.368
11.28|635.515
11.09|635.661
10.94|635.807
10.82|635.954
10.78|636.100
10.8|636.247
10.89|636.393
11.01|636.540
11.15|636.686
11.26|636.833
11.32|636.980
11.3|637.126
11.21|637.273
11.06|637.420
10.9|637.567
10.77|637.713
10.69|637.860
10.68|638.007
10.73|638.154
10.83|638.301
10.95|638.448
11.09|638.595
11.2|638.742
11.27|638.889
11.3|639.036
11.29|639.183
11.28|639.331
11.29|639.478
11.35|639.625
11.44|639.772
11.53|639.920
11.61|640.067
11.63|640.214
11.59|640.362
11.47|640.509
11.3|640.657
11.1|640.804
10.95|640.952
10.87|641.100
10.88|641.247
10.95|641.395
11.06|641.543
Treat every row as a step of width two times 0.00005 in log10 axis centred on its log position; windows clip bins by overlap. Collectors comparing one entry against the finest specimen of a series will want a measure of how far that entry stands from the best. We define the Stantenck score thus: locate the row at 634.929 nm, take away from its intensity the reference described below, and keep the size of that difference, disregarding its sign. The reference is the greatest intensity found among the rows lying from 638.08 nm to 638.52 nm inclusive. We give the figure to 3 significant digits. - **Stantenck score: 1.06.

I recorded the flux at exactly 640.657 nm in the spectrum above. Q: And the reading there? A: 11.3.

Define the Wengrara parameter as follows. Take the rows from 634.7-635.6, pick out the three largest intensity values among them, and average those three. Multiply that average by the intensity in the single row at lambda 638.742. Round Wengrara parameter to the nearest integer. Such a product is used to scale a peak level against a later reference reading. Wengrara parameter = 134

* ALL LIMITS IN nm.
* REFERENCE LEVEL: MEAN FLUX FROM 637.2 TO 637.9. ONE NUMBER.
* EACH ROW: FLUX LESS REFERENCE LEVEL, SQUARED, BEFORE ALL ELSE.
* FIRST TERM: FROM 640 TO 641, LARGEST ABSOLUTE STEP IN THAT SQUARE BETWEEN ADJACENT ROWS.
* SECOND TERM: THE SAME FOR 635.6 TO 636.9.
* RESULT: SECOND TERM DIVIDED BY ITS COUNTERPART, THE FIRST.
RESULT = 0.39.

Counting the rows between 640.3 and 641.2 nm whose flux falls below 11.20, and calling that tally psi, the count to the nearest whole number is 3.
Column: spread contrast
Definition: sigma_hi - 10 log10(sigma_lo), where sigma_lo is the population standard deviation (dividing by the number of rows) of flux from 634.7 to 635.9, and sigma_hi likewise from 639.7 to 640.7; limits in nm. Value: 4.0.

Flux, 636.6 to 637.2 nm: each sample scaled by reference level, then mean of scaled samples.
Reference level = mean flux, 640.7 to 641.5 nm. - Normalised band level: 1.03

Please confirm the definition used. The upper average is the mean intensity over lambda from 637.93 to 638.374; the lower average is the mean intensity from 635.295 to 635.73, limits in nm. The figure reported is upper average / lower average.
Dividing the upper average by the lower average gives 0.95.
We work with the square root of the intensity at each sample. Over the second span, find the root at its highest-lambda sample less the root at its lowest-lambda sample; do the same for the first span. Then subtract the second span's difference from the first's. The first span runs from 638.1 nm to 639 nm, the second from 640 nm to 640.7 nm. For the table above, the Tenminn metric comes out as 0.13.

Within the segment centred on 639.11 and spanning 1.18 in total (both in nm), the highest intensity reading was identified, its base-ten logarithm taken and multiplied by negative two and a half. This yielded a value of -2.64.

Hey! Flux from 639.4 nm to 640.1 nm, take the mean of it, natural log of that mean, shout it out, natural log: 2.44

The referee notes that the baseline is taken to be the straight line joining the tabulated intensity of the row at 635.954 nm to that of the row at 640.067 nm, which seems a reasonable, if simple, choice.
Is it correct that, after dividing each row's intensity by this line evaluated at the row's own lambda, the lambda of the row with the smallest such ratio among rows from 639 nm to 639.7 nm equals 639.478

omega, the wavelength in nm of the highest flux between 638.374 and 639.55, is 639.036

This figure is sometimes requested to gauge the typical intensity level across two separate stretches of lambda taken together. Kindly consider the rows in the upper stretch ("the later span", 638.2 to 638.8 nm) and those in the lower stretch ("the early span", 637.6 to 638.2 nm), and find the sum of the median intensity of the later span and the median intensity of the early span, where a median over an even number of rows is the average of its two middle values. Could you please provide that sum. 21.7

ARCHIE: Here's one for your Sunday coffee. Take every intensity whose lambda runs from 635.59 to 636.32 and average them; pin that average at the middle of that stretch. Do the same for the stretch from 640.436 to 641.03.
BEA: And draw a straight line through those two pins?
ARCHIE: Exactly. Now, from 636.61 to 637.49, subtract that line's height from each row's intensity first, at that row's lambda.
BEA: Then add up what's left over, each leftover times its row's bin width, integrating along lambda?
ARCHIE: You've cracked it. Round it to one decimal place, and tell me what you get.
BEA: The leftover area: 0.2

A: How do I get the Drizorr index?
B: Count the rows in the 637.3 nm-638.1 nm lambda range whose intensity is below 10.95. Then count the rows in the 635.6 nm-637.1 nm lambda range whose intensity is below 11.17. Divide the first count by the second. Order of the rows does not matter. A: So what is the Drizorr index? 0.50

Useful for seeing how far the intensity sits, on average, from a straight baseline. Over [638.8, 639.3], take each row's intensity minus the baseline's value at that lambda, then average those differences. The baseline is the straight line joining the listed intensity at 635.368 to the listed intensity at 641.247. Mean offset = 0.18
